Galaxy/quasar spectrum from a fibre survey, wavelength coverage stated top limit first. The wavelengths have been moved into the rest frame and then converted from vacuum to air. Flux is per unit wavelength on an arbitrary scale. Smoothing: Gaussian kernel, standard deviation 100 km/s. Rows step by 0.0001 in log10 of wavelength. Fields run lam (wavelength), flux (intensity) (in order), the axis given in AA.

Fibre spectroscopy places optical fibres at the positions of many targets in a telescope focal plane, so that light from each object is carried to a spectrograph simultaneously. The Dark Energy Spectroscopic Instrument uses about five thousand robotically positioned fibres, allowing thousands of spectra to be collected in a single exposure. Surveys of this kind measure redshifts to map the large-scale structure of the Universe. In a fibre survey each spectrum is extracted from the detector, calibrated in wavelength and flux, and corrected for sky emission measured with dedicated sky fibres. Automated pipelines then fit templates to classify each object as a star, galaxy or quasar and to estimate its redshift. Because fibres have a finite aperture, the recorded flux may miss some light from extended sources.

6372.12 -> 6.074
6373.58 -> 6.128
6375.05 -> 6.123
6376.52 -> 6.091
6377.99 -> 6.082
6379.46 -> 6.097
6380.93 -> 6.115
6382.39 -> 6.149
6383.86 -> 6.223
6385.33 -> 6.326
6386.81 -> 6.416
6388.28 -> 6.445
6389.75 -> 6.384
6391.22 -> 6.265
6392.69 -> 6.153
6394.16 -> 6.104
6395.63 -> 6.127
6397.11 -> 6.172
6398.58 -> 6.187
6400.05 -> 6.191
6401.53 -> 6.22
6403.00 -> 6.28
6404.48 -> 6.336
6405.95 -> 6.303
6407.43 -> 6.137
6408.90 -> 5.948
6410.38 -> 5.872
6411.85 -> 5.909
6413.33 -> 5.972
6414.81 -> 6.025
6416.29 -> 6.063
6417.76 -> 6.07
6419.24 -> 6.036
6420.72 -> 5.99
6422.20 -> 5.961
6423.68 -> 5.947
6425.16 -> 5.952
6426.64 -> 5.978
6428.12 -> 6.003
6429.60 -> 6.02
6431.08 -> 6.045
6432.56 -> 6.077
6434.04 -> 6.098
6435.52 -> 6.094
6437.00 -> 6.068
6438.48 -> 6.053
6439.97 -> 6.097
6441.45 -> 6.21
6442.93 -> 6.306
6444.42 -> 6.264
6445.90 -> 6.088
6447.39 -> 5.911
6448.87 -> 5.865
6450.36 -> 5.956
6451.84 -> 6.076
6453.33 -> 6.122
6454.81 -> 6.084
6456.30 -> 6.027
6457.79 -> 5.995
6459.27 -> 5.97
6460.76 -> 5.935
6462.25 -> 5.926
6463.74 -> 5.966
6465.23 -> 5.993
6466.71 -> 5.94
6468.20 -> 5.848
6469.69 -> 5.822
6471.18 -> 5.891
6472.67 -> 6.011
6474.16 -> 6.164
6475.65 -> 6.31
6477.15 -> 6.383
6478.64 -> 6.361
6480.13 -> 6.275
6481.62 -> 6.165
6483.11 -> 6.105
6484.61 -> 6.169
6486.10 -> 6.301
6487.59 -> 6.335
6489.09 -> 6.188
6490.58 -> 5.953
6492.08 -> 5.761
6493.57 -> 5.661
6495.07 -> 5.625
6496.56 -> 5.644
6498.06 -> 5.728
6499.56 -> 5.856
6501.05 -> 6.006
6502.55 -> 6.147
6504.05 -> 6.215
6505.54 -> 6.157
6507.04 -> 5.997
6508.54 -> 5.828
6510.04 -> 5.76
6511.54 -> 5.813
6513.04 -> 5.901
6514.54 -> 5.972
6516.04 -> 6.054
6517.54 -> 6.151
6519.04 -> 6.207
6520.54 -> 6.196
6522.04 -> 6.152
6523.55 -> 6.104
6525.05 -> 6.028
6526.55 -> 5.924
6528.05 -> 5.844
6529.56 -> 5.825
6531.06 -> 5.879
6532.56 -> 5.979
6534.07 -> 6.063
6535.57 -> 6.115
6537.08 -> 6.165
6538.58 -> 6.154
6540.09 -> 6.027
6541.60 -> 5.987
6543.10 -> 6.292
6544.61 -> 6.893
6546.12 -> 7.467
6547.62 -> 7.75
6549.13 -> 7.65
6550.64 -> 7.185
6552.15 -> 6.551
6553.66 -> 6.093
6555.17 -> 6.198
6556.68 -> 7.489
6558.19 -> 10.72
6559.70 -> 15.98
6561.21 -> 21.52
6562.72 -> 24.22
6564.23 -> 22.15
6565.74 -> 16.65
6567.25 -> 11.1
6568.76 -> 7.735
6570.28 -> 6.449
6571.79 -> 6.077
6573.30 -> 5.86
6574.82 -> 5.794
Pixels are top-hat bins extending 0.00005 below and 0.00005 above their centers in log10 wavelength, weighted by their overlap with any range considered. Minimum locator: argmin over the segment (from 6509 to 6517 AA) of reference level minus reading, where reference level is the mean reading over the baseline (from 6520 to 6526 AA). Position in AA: 6516.04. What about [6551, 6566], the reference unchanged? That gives 6562.72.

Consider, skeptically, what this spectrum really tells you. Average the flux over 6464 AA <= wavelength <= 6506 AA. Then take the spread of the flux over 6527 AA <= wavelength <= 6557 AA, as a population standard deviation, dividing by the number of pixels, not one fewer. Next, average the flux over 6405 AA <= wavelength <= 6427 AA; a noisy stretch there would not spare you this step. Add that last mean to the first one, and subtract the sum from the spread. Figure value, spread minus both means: -11.4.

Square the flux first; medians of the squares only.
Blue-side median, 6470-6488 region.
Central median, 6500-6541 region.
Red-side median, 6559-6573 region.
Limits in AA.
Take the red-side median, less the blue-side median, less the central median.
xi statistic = 180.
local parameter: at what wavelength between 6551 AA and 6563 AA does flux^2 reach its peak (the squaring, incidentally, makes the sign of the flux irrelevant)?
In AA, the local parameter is 6562.72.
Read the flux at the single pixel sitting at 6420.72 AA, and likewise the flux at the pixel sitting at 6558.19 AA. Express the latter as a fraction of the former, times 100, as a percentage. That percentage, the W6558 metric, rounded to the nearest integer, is 179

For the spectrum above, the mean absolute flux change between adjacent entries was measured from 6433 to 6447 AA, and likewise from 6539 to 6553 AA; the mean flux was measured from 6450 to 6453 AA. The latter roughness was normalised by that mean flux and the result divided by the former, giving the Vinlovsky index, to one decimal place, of 1.0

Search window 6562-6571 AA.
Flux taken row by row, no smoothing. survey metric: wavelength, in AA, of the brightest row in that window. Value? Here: 6562.72 AA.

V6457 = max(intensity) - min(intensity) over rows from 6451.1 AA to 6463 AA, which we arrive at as 0.20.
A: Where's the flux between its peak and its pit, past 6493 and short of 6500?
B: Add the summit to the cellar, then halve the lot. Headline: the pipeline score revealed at 5.74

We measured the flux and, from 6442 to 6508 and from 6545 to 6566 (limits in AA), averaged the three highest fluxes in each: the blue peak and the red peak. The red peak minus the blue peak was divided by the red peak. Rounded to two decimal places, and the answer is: 0.72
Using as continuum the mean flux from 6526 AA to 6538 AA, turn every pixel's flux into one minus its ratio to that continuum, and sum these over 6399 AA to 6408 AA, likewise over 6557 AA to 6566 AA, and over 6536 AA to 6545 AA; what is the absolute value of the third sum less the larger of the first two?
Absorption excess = 0.01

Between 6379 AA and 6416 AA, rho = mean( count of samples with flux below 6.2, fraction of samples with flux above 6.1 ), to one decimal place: 7.9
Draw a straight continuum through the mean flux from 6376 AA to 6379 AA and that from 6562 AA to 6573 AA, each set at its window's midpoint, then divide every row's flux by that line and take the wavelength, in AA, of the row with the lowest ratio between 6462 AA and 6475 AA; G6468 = 6469.69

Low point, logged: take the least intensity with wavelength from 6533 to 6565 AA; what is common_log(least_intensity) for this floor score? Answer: 0.777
